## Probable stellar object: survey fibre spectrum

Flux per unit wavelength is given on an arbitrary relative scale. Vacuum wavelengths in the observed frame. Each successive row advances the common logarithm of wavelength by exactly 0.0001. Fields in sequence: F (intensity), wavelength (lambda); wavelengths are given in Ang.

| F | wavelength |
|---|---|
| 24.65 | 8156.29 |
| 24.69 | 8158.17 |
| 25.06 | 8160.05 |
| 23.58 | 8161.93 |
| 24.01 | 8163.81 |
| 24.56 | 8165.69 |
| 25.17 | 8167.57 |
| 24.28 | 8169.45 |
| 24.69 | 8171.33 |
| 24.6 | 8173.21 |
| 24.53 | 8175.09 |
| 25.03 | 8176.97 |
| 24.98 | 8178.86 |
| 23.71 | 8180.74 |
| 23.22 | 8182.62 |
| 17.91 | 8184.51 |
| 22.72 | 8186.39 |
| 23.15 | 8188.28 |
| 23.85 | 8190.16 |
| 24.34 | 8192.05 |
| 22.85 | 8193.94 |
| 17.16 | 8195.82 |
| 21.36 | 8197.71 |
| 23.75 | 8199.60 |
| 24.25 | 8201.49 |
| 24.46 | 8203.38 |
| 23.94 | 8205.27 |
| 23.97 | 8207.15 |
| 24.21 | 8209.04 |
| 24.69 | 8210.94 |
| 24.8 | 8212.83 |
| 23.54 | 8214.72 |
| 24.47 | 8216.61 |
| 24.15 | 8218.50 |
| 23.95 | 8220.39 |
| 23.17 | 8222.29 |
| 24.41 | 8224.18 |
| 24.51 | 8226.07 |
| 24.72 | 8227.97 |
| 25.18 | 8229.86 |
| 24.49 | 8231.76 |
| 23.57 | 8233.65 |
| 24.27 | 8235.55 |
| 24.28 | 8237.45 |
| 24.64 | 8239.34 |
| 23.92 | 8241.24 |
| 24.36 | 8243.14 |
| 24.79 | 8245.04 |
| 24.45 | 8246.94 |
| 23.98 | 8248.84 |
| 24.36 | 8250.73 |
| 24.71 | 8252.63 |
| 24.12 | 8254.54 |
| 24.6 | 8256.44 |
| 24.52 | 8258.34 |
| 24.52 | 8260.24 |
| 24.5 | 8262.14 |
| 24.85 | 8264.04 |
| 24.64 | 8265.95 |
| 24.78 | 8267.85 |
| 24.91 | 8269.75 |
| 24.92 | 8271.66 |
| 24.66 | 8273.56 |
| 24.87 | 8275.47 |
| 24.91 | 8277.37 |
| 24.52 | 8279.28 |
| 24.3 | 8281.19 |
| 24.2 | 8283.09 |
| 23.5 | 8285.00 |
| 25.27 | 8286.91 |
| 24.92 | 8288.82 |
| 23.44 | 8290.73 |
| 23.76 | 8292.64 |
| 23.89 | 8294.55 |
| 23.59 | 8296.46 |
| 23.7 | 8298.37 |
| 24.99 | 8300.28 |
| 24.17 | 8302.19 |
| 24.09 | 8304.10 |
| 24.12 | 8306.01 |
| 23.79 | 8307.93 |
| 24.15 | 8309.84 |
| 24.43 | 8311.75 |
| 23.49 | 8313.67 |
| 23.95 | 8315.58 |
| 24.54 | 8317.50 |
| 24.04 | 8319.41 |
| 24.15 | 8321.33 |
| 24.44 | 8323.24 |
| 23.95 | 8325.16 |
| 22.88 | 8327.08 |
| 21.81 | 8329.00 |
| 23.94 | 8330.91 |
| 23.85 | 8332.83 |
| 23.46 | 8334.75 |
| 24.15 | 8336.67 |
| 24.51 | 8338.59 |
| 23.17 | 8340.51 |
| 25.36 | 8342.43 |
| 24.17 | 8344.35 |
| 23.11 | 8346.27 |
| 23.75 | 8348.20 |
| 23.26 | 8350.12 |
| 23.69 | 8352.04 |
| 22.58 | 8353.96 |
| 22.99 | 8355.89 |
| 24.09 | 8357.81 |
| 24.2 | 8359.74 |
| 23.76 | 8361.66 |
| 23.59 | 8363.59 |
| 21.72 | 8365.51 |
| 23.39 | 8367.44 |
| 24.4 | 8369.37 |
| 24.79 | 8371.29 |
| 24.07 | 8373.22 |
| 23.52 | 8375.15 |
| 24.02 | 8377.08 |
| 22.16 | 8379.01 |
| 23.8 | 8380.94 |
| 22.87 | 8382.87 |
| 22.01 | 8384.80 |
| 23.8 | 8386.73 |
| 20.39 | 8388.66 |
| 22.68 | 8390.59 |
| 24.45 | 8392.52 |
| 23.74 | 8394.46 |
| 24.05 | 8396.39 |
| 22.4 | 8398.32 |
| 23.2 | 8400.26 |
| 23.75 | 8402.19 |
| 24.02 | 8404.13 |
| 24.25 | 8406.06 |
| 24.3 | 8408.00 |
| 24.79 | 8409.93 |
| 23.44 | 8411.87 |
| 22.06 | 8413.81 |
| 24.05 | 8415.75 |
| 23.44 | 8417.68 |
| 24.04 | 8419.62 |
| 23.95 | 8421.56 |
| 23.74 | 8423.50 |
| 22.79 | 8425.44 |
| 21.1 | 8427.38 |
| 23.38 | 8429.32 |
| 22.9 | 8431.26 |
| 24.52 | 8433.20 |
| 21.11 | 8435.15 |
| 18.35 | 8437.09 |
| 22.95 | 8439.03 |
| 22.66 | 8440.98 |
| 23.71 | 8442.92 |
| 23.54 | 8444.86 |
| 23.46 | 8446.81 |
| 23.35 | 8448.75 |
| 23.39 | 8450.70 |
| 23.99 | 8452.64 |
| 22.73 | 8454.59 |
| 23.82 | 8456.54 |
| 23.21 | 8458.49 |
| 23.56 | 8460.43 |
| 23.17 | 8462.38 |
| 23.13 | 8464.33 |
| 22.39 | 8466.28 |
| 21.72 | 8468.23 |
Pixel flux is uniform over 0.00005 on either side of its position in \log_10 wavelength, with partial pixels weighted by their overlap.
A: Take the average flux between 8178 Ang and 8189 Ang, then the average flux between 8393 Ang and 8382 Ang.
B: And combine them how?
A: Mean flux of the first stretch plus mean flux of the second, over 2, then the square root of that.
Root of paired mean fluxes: 4.76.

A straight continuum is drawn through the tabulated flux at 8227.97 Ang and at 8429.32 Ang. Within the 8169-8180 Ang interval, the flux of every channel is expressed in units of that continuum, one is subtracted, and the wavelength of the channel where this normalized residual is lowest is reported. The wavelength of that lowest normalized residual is 8169.45 Ang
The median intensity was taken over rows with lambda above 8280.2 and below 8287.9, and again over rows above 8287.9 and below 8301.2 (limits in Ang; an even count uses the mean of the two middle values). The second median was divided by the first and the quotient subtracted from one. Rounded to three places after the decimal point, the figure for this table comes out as 0.020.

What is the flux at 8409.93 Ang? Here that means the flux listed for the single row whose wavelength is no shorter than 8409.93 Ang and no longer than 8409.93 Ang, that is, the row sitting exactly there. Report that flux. 24.79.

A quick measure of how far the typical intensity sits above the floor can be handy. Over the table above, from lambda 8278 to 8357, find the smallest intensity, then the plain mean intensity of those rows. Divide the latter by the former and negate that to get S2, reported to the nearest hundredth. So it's -1.10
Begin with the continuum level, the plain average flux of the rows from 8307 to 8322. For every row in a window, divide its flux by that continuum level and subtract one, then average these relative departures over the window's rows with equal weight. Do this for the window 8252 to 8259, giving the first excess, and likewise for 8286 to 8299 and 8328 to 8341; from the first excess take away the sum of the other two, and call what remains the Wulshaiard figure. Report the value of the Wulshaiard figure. 0.04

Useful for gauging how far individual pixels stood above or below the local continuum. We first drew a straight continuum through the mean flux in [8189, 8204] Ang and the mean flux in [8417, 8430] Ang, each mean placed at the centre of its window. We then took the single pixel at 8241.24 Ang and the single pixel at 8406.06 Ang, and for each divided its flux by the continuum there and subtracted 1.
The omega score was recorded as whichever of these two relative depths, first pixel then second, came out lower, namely 0.047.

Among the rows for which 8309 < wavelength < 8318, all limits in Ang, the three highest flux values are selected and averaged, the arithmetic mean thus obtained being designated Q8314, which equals 24.4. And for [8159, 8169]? 24.9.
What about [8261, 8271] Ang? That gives 24.8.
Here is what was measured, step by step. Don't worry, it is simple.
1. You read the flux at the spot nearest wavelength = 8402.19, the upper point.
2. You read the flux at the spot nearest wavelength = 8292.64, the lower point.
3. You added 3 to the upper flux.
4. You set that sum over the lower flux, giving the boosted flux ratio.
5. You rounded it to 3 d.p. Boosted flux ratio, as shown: 1.126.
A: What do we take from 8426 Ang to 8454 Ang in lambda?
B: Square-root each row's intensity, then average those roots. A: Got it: 4.77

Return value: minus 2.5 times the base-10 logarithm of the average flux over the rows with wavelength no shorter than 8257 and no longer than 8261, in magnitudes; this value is -3.47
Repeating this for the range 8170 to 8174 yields -3.48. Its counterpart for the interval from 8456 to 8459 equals -3.43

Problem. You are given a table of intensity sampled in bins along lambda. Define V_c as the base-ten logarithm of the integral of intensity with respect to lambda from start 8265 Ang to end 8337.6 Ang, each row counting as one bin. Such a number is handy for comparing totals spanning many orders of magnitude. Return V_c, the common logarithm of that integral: 3.24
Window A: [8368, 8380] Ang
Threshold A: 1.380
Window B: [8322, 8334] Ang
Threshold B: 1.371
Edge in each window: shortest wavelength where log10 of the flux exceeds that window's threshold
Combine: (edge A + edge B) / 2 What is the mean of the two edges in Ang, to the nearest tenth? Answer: 8346.3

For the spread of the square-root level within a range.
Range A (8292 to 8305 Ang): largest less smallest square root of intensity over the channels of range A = 0.14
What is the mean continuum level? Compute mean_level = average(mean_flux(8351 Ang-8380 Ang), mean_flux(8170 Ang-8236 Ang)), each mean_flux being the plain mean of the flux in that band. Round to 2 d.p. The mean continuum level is 23.60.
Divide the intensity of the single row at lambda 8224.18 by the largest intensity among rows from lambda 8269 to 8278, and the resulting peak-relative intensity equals 0.980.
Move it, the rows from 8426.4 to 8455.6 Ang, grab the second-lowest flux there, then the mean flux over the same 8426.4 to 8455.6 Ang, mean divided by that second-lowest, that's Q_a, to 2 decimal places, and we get 1.08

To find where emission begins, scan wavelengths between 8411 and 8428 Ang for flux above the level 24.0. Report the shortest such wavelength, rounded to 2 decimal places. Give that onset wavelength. 8415.75 Ang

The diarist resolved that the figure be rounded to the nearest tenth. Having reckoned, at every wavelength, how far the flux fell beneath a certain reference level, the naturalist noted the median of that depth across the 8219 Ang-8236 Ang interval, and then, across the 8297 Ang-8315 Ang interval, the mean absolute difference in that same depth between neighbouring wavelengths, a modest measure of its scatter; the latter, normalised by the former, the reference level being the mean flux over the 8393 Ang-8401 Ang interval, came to -0.5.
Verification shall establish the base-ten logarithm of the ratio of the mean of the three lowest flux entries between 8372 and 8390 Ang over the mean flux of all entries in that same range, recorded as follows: -0.028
